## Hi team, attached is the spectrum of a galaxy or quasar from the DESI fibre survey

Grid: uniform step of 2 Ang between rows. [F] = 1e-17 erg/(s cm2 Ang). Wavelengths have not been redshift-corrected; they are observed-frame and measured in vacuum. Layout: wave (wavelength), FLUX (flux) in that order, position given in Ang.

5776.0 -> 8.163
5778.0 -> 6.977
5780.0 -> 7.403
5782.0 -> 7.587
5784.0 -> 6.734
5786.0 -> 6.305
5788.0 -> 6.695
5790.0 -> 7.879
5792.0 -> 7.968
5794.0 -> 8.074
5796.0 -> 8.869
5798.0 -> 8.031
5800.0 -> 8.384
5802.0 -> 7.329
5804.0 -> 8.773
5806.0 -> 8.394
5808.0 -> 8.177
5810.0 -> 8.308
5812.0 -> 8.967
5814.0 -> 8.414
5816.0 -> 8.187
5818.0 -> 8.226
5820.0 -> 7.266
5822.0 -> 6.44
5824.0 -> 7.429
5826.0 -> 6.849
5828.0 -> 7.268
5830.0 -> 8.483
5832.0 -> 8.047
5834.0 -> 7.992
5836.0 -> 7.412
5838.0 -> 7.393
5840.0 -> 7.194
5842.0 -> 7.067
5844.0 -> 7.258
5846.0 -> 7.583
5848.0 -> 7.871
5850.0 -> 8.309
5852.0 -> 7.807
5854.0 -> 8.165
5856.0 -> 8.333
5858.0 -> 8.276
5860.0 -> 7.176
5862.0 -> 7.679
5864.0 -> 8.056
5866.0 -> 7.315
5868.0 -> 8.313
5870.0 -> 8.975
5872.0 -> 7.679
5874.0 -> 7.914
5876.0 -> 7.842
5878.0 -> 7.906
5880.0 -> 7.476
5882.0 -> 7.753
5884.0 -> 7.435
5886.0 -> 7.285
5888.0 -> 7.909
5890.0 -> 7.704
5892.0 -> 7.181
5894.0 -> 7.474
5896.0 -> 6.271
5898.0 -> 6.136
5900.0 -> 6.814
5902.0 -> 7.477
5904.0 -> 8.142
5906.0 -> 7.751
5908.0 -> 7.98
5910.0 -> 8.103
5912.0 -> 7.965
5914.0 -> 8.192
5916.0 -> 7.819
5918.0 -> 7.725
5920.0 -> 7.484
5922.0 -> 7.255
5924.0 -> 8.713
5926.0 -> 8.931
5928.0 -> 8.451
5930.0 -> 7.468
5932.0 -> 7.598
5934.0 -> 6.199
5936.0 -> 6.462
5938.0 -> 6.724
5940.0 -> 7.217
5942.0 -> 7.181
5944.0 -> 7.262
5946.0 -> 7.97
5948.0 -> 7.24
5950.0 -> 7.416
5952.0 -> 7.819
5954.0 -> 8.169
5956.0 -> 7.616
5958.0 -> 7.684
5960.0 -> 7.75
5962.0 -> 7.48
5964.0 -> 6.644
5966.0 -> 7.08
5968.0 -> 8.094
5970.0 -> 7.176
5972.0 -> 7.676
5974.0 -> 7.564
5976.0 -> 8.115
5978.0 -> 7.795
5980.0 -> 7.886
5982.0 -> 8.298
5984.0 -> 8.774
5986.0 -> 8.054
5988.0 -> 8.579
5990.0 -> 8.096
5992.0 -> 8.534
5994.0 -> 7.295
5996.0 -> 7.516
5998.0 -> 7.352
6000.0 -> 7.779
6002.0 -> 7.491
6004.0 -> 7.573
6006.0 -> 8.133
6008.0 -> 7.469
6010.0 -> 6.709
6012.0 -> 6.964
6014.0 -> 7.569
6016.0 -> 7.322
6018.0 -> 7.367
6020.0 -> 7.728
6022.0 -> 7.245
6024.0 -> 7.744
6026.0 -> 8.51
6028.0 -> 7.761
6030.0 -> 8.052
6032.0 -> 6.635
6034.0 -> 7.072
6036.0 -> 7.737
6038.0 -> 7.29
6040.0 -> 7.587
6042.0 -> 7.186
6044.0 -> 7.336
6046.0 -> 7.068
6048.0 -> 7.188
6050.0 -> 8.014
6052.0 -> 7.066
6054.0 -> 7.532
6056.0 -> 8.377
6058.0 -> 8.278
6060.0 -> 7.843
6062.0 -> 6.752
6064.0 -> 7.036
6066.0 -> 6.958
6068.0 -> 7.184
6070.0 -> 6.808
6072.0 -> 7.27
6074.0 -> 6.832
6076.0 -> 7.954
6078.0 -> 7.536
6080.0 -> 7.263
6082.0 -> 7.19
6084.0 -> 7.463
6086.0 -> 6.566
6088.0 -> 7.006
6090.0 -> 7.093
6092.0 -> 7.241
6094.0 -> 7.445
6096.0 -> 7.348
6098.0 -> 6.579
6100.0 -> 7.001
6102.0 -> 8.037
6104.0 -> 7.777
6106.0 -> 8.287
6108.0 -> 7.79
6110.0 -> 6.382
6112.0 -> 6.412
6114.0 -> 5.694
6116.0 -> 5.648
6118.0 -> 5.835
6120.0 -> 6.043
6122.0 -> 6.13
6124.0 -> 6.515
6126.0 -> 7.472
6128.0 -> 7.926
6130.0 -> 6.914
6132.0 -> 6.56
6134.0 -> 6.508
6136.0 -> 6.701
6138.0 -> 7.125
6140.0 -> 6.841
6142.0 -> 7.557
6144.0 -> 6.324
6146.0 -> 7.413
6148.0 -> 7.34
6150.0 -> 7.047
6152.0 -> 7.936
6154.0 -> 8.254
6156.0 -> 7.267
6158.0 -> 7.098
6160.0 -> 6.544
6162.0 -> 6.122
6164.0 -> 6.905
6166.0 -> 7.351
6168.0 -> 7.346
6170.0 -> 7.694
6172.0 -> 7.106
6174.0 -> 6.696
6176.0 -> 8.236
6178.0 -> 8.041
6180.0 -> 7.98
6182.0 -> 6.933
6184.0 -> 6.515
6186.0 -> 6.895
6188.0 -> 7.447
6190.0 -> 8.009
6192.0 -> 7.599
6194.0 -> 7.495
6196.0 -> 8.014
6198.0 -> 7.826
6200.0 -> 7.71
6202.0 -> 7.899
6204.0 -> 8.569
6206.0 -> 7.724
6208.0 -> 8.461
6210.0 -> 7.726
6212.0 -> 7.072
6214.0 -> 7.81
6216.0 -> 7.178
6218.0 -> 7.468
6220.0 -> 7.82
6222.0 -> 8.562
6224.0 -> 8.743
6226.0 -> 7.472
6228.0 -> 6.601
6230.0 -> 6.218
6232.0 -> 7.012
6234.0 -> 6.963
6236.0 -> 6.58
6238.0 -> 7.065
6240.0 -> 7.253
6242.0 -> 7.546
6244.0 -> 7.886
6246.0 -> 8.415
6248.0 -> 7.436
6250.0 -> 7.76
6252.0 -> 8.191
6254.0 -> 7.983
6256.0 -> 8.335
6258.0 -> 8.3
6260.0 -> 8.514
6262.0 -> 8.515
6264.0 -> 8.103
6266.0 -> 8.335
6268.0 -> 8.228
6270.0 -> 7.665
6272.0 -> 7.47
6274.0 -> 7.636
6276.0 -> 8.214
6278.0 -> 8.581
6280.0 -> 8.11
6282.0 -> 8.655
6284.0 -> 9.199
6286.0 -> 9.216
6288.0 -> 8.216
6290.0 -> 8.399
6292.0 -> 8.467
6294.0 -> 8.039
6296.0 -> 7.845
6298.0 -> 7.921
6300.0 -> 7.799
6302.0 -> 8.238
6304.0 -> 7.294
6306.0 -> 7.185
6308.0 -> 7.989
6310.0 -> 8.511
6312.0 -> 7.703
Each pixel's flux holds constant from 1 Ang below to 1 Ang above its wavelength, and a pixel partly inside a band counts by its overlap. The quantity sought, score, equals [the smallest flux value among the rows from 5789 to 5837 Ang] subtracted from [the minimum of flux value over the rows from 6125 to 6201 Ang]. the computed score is -0.3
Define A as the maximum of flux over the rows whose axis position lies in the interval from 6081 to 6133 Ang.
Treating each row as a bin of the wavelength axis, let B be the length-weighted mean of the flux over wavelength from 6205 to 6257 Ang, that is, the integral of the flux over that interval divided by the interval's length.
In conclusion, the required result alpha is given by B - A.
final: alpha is -0.7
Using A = 8.287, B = 7.59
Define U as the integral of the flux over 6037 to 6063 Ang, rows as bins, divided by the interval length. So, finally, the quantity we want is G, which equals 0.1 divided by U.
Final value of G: 0.0133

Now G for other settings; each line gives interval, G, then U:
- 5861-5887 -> 0.0128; 7.8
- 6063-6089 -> 0.0140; 7.2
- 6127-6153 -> 0.0141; 7.1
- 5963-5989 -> 0.0128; 7.8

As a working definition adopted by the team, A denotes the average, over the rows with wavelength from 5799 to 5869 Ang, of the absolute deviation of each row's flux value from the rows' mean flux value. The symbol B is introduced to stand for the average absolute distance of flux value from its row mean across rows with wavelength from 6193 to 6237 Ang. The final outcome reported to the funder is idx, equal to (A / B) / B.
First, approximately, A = 0.51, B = 0.529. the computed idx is 1.8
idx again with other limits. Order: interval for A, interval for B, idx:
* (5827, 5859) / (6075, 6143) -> 1.3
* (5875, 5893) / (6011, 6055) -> 2.1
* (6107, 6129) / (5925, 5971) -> 2.9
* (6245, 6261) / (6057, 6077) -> 1.5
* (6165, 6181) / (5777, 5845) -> 1.2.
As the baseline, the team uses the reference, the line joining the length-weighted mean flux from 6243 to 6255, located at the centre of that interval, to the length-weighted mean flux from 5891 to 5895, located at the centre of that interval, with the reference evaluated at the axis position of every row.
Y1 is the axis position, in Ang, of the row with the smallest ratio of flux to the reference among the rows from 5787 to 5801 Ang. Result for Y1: 5788.0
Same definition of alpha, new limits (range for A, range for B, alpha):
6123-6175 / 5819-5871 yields -0.6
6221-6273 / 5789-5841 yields -0.8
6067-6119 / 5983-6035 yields -0.6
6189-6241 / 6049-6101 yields -1.4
